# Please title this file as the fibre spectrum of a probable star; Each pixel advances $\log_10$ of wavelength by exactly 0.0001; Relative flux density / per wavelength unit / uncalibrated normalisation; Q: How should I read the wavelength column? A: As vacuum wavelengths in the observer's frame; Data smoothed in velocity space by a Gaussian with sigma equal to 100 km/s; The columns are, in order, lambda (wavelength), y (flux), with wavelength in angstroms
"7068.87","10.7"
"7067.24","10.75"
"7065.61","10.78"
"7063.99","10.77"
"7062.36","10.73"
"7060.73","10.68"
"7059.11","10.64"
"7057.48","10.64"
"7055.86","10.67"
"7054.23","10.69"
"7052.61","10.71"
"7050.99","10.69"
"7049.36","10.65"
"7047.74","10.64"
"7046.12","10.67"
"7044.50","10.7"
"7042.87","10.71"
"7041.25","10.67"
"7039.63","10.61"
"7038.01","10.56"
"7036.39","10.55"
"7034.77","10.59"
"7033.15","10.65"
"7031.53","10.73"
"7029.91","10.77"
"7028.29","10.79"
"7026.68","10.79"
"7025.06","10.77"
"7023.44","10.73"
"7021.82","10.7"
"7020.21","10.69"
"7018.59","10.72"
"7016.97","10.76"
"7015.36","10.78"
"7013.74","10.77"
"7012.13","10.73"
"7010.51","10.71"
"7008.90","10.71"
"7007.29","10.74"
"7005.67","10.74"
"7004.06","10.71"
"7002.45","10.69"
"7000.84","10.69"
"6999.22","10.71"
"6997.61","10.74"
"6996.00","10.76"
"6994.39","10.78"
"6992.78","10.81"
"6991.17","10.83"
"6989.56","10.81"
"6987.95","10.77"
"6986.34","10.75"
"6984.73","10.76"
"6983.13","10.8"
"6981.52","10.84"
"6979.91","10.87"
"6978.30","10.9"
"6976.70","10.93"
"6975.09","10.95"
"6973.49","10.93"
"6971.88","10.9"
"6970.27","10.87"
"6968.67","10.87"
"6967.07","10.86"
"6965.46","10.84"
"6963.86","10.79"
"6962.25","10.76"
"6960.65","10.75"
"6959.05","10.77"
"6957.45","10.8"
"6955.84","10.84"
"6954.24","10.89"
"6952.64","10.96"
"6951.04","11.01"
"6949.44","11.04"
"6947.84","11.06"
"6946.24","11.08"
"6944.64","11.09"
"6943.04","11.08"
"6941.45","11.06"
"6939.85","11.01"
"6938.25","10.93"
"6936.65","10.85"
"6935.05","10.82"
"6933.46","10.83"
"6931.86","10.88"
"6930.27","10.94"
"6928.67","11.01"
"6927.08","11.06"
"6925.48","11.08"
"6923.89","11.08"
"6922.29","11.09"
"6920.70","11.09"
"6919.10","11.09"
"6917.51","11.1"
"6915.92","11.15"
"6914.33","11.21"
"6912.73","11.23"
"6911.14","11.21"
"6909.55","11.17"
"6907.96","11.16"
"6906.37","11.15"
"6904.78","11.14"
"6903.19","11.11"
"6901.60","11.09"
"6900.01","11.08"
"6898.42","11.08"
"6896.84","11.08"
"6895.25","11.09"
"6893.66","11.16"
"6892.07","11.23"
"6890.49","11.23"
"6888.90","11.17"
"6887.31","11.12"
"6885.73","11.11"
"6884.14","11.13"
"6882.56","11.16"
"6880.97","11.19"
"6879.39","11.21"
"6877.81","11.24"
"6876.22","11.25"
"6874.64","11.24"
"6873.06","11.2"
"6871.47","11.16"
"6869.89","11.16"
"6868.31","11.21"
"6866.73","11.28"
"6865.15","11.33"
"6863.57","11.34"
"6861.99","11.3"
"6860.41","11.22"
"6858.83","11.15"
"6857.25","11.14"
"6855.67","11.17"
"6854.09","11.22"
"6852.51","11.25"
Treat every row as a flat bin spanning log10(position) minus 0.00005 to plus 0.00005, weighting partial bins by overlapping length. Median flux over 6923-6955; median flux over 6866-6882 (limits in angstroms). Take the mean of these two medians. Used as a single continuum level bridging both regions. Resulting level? 11.11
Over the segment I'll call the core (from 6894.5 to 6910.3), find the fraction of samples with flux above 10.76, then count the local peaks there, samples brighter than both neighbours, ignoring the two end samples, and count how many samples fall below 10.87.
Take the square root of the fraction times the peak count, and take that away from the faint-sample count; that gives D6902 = 0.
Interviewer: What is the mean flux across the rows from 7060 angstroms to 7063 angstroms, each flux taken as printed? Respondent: 10.7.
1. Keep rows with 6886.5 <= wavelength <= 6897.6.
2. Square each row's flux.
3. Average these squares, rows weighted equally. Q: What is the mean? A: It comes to 124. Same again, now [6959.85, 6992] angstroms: 117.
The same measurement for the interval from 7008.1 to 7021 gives 115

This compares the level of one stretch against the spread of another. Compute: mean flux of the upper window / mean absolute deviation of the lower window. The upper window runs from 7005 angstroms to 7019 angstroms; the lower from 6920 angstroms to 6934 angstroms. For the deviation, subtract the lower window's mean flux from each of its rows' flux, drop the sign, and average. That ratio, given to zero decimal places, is 131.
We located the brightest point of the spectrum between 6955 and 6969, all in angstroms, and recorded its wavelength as 6968.67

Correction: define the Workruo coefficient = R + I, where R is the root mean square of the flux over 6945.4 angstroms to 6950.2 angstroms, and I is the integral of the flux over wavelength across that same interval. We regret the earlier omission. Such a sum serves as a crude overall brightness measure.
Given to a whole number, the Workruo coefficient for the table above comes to 64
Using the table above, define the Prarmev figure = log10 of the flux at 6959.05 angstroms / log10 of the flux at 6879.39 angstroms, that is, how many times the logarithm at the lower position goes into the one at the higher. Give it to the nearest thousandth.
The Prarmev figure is 0.983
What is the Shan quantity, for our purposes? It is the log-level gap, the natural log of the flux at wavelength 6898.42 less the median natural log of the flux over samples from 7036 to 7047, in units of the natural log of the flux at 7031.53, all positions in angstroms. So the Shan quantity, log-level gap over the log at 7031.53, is 0.016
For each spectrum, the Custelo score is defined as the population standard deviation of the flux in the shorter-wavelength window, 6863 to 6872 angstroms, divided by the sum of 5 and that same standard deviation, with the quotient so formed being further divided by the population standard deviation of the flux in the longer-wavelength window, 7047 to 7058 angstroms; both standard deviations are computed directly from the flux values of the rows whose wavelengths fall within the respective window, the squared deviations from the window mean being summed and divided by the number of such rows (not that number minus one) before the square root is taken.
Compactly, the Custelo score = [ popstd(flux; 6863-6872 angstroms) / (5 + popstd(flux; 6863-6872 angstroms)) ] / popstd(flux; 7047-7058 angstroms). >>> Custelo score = 0.6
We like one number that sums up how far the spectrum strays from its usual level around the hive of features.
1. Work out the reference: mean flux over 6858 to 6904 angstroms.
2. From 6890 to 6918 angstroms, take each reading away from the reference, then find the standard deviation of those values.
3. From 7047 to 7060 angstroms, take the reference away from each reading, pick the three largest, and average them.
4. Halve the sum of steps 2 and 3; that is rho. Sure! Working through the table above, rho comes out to -0.216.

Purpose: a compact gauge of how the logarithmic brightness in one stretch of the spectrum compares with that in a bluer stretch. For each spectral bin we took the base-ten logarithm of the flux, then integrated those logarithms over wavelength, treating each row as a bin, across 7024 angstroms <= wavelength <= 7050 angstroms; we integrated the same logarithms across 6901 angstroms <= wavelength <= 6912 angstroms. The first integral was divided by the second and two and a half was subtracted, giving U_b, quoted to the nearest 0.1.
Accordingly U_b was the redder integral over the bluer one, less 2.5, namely -0.2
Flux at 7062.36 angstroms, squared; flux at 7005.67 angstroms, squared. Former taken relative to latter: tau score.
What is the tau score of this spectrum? 0.998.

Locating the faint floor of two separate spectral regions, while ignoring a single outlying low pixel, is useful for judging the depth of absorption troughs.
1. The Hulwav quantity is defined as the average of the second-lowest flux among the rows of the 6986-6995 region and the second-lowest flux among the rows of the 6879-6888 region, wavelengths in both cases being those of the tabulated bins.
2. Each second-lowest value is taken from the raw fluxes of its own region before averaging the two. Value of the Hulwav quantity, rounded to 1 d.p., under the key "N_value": 10.9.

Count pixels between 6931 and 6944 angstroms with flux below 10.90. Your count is 4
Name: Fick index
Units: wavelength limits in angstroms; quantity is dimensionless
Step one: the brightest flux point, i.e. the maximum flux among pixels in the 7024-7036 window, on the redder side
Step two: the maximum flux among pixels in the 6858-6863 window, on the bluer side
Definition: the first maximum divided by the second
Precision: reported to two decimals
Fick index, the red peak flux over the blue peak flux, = 0.95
